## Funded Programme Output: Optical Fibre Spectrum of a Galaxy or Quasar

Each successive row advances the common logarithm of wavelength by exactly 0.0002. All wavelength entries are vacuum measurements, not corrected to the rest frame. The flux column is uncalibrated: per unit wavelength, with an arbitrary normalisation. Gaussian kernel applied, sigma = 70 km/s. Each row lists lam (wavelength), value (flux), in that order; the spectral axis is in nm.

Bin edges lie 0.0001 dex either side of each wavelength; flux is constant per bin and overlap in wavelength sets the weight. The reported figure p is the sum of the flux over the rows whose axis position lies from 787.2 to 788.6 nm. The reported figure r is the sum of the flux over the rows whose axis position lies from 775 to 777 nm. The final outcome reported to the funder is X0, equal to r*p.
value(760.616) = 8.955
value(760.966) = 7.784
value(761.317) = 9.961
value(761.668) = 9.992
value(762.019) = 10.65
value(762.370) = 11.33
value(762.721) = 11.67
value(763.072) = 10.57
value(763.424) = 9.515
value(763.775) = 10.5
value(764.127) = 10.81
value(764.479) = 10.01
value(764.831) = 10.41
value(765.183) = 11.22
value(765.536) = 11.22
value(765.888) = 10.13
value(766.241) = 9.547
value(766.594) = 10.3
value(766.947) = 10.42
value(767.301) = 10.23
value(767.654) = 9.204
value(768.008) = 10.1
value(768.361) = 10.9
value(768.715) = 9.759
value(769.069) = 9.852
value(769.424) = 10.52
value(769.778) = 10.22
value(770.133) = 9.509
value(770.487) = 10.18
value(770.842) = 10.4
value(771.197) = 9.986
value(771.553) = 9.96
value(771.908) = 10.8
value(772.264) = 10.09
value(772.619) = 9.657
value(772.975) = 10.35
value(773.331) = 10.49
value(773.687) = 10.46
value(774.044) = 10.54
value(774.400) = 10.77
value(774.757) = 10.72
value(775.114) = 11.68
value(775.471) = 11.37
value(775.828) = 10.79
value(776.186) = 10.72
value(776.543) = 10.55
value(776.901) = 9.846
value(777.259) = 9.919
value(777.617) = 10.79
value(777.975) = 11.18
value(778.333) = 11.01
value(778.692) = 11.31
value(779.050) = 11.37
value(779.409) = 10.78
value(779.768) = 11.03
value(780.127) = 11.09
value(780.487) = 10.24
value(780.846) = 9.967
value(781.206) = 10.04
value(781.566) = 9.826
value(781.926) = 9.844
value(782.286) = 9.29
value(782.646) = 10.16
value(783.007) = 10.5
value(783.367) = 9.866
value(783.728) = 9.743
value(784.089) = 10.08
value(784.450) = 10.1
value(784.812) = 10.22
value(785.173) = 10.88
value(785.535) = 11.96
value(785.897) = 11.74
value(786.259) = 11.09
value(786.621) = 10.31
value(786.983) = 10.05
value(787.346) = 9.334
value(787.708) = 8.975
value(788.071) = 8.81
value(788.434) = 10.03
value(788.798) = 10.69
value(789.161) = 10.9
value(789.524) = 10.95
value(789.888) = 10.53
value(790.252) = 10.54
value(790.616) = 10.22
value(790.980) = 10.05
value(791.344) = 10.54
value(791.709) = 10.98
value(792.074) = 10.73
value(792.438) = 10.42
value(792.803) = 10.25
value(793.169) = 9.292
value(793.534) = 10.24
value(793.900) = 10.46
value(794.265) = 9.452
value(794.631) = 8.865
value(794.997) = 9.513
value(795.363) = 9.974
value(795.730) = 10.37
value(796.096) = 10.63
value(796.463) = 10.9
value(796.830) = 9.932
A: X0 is 2413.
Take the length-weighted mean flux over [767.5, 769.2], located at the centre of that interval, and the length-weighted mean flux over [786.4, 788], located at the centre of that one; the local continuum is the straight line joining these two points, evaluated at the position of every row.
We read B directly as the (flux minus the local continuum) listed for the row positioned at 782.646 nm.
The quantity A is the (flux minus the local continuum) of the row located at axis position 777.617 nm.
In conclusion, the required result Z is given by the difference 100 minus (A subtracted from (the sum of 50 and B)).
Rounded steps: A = 0.97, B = 0.4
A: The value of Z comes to 50.5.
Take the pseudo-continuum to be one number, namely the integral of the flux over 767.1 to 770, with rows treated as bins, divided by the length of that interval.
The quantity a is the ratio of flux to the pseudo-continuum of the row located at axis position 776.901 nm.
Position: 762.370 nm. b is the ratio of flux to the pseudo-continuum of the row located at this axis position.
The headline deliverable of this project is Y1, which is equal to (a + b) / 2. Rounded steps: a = 0.98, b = 1.12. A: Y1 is 1.05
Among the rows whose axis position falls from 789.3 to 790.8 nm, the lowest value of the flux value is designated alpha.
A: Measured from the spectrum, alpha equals 10.22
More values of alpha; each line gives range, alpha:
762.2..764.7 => 9.515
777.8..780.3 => 10.78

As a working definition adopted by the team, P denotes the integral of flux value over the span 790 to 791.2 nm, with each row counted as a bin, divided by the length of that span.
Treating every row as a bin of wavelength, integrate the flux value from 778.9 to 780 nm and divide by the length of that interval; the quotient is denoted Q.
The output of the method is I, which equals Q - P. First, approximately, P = 10.3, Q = 11.1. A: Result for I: 0.8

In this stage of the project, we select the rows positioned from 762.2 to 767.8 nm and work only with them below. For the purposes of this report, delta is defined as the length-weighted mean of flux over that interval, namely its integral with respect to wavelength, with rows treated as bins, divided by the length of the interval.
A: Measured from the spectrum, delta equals 10.4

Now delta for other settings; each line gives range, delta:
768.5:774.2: 10.2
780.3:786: 10.3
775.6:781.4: 10.7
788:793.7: 10.4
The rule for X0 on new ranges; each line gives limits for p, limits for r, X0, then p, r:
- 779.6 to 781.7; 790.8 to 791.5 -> 1281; 62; 21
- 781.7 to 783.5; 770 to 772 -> 3021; 50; 61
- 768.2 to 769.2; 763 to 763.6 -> 613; 31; 20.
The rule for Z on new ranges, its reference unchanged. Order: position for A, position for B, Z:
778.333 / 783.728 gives 51.2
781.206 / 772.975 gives 49.8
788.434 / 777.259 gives 50.3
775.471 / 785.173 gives 50.3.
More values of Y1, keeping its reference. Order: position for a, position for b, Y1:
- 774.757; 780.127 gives 1.08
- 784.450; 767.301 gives 1.01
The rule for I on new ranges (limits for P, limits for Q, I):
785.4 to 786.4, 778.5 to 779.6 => -0.4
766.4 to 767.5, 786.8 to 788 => -0.9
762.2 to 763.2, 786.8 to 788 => -1.8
